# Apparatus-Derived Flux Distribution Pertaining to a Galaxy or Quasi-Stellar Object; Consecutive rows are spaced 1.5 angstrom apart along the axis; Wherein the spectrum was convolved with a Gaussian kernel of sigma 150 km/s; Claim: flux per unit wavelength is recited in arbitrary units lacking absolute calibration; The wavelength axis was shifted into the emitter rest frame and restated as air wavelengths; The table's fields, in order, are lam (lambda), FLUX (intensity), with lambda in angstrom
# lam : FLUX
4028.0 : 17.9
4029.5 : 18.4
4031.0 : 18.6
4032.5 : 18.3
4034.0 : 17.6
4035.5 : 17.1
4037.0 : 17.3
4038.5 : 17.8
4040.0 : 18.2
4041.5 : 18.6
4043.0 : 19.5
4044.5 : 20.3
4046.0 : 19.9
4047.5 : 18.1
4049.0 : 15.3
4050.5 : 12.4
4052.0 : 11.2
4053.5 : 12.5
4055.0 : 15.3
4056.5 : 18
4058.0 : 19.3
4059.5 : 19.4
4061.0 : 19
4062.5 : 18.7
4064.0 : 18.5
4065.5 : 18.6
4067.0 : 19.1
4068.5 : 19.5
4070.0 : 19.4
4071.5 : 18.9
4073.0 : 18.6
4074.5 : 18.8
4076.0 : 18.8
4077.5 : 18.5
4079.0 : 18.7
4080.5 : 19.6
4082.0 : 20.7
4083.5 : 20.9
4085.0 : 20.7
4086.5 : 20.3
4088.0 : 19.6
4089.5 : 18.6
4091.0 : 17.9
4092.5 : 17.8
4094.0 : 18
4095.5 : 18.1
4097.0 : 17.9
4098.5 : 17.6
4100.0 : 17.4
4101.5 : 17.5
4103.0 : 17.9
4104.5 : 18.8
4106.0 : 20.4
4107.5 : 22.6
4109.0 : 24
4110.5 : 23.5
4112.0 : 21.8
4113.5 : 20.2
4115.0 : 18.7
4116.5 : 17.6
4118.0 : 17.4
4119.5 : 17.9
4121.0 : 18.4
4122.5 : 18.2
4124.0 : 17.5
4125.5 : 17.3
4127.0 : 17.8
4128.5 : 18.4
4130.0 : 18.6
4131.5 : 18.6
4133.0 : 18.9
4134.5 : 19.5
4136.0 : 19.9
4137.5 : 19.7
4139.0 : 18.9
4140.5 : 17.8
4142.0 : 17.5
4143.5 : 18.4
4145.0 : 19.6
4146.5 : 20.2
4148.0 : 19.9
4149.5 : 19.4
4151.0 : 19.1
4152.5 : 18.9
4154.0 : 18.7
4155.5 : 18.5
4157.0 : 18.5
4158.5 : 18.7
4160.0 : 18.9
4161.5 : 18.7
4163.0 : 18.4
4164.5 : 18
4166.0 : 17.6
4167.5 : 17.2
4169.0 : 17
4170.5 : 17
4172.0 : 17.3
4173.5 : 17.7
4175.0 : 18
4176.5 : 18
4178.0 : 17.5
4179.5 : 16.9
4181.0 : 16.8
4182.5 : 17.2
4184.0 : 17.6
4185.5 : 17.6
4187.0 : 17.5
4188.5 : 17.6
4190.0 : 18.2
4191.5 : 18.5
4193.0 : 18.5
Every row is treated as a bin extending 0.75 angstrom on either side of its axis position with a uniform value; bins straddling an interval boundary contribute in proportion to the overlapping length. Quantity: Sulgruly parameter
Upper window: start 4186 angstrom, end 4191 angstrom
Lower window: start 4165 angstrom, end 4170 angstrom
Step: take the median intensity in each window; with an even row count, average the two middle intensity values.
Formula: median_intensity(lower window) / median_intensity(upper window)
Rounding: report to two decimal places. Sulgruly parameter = 0.98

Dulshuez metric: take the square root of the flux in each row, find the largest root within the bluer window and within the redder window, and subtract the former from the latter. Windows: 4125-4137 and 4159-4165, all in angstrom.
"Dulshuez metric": -0.1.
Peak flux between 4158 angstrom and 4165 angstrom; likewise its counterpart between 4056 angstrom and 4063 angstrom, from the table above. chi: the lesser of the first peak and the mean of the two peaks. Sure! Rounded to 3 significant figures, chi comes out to 18.9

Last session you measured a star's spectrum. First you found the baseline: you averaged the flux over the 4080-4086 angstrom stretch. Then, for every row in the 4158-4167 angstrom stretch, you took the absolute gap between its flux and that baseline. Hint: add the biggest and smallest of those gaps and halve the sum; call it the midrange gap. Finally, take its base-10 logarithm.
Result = 0.35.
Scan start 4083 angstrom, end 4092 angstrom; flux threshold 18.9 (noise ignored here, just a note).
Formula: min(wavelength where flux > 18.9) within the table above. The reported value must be 4083.5 angstrom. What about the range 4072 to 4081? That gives 4080.5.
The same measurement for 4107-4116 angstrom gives 4107.5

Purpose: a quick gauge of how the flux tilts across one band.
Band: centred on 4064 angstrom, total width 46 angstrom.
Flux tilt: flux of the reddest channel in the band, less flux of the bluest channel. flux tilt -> 1.7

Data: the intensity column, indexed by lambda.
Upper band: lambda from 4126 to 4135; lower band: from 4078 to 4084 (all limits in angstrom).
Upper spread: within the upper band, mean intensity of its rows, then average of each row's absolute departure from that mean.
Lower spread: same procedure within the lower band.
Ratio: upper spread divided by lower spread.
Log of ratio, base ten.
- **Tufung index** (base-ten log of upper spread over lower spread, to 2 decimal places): -0.34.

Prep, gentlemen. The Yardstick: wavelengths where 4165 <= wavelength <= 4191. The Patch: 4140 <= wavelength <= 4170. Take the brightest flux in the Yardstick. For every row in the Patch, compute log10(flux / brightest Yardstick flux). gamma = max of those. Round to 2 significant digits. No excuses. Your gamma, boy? 0.045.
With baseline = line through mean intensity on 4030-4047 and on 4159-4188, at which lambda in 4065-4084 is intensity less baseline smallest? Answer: 4077.5 angstrom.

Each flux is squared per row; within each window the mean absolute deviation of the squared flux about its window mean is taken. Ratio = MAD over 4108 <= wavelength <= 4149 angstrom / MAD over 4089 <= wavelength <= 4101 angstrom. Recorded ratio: 5.8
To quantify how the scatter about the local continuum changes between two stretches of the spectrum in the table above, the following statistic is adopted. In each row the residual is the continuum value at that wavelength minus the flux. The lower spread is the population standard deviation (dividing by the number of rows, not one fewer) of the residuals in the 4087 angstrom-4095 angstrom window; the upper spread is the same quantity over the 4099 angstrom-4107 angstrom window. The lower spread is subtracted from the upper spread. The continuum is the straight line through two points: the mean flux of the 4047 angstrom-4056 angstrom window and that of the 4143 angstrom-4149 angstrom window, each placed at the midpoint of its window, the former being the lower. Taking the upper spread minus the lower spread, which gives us 0.23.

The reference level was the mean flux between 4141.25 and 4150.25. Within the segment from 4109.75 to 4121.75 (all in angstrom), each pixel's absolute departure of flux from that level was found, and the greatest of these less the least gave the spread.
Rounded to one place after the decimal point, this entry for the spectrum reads 3.9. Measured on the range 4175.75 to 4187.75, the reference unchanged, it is 1.2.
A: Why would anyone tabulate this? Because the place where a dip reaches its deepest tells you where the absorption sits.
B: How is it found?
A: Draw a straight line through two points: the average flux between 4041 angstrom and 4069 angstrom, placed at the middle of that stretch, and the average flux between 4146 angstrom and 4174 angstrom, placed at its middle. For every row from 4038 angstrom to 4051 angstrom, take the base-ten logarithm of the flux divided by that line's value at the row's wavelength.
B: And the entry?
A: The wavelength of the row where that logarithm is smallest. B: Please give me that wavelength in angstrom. 4050.5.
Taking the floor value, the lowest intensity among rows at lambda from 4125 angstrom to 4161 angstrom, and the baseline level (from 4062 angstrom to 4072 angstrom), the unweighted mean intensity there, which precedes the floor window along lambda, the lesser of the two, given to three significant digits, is 17.3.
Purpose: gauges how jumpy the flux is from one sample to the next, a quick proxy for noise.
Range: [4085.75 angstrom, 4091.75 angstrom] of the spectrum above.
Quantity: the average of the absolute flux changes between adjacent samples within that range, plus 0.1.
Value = 0.9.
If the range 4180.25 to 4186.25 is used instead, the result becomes 0.4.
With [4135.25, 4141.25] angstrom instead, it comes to 0.8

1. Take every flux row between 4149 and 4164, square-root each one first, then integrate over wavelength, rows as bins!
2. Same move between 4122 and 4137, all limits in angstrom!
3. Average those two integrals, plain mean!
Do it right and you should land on 64.73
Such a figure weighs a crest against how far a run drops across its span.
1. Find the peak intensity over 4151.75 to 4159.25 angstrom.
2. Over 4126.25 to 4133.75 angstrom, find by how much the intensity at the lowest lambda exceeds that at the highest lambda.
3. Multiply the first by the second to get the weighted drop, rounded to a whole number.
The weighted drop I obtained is -21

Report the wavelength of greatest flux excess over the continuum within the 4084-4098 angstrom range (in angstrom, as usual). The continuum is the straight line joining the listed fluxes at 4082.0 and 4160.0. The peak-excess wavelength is 4085.0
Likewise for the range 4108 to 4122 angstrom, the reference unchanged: 4109.0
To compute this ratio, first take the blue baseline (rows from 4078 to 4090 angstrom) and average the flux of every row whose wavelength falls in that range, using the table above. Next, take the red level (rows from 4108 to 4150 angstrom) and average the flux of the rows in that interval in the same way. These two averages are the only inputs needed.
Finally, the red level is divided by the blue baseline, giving 0.96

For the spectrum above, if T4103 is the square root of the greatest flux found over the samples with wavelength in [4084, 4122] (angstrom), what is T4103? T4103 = 4.90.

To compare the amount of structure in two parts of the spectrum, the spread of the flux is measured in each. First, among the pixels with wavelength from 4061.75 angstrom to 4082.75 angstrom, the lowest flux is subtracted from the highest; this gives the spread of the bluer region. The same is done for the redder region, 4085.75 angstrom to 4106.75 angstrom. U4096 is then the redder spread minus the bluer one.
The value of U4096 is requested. 0.8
